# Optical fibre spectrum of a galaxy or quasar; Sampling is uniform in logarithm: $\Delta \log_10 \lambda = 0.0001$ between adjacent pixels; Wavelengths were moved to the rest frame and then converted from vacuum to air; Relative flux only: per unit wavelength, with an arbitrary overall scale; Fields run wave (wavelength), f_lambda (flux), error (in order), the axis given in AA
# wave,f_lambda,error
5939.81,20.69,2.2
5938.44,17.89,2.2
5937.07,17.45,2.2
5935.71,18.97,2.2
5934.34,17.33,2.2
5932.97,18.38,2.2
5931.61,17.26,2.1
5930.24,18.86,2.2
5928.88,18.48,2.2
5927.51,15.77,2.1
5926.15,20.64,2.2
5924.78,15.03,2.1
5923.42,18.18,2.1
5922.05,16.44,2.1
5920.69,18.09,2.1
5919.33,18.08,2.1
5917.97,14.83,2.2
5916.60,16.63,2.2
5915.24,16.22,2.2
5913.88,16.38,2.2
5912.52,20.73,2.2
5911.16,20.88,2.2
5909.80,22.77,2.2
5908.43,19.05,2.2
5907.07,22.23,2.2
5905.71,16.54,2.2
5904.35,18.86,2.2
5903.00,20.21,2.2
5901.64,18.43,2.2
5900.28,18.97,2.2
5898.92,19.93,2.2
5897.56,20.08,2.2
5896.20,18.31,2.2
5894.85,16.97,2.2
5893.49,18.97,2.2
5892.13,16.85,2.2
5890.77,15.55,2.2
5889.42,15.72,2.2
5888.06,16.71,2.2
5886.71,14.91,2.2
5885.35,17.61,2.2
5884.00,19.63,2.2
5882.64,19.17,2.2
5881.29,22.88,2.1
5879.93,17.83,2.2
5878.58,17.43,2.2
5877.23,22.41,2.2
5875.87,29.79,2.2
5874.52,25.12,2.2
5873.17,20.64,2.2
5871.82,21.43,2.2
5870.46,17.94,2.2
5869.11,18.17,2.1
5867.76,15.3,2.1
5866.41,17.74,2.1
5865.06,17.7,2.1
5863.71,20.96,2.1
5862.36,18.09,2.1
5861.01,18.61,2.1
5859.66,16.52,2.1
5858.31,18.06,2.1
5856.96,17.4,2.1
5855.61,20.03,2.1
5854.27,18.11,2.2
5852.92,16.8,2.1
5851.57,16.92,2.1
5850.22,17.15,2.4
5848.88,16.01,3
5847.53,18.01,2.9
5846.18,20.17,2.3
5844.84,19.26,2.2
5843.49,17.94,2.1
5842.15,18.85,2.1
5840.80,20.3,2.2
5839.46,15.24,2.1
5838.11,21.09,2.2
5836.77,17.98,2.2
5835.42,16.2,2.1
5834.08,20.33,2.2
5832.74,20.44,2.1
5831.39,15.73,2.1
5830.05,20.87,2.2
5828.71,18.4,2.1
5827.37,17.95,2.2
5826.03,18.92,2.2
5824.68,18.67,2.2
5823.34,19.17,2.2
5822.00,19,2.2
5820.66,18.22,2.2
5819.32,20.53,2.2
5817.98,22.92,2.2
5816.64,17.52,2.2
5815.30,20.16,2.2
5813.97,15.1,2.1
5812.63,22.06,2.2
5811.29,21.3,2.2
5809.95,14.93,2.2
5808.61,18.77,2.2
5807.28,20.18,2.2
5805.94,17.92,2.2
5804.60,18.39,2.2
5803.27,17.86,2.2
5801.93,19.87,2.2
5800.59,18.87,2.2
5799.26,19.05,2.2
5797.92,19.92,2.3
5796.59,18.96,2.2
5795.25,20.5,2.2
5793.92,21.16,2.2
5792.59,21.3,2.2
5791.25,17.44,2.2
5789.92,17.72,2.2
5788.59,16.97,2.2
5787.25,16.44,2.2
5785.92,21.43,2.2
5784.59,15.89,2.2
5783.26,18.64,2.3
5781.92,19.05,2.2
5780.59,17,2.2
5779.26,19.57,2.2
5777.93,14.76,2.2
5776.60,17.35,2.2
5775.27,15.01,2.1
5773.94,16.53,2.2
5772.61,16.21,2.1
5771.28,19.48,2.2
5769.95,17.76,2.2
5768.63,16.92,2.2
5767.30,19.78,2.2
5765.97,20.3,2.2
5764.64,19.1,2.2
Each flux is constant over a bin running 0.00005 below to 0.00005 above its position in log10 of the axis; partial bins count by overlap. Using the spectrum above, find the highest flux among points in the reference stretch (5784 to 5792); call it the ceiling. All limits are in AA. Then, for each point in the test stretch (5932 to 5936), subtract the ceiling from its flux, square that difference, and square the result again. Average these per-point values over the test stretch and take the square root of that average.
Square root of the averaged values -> 12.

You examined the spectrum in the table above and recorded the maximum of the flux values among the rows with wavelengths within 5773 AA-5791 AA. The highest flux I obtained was 21.43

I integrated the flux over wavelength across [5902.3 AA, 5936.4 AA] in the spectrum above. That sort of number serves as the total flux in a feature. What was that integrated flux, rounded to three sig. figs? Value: 623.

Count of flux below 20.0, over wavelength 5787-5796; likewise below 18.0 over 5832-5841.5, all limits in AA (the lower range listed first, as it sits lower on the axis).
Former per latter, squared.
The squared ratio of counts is 2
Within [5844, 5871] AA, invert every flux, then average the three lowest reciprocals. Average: 0.0491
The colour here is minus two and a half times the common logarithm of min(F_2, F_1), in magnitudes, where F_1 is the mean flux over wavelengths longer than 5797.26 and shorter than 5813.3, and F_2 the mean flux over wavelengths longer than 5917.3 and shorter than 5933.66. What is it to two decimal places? -3.11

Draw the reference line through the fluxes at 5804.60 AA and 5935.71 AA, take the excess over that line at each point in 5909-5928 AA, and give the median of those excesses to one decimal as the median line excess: -1.5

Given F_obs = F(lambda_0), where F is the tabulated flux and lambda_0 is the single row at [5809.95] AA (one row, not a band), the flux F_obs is 14.93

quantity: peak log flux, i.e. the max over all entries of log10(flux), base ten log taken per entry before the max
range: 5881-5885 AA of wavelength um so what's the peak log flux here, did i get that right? 1.36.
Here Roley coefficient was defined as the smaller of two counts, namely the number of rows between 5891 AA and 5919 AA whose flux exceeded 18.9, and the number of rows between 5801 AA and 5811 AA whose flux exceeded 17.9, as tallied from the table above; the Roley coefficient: 5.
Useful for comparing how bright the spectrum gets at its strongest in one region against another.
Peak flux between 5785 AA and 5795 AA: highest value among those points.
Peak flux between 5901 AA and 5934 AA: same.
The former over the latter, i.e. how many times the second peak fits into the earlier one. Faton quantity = 0.94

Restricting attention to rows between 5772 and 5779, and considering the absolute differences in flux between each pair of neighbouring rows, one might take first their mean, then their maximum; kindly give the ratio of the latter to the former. 1.53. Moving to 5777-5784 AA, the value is 1.96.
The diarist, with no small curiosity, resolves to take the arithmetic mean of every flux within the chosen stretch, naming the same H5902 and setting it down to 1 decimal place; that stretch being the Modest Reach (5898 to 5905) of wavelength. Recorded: 19.3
